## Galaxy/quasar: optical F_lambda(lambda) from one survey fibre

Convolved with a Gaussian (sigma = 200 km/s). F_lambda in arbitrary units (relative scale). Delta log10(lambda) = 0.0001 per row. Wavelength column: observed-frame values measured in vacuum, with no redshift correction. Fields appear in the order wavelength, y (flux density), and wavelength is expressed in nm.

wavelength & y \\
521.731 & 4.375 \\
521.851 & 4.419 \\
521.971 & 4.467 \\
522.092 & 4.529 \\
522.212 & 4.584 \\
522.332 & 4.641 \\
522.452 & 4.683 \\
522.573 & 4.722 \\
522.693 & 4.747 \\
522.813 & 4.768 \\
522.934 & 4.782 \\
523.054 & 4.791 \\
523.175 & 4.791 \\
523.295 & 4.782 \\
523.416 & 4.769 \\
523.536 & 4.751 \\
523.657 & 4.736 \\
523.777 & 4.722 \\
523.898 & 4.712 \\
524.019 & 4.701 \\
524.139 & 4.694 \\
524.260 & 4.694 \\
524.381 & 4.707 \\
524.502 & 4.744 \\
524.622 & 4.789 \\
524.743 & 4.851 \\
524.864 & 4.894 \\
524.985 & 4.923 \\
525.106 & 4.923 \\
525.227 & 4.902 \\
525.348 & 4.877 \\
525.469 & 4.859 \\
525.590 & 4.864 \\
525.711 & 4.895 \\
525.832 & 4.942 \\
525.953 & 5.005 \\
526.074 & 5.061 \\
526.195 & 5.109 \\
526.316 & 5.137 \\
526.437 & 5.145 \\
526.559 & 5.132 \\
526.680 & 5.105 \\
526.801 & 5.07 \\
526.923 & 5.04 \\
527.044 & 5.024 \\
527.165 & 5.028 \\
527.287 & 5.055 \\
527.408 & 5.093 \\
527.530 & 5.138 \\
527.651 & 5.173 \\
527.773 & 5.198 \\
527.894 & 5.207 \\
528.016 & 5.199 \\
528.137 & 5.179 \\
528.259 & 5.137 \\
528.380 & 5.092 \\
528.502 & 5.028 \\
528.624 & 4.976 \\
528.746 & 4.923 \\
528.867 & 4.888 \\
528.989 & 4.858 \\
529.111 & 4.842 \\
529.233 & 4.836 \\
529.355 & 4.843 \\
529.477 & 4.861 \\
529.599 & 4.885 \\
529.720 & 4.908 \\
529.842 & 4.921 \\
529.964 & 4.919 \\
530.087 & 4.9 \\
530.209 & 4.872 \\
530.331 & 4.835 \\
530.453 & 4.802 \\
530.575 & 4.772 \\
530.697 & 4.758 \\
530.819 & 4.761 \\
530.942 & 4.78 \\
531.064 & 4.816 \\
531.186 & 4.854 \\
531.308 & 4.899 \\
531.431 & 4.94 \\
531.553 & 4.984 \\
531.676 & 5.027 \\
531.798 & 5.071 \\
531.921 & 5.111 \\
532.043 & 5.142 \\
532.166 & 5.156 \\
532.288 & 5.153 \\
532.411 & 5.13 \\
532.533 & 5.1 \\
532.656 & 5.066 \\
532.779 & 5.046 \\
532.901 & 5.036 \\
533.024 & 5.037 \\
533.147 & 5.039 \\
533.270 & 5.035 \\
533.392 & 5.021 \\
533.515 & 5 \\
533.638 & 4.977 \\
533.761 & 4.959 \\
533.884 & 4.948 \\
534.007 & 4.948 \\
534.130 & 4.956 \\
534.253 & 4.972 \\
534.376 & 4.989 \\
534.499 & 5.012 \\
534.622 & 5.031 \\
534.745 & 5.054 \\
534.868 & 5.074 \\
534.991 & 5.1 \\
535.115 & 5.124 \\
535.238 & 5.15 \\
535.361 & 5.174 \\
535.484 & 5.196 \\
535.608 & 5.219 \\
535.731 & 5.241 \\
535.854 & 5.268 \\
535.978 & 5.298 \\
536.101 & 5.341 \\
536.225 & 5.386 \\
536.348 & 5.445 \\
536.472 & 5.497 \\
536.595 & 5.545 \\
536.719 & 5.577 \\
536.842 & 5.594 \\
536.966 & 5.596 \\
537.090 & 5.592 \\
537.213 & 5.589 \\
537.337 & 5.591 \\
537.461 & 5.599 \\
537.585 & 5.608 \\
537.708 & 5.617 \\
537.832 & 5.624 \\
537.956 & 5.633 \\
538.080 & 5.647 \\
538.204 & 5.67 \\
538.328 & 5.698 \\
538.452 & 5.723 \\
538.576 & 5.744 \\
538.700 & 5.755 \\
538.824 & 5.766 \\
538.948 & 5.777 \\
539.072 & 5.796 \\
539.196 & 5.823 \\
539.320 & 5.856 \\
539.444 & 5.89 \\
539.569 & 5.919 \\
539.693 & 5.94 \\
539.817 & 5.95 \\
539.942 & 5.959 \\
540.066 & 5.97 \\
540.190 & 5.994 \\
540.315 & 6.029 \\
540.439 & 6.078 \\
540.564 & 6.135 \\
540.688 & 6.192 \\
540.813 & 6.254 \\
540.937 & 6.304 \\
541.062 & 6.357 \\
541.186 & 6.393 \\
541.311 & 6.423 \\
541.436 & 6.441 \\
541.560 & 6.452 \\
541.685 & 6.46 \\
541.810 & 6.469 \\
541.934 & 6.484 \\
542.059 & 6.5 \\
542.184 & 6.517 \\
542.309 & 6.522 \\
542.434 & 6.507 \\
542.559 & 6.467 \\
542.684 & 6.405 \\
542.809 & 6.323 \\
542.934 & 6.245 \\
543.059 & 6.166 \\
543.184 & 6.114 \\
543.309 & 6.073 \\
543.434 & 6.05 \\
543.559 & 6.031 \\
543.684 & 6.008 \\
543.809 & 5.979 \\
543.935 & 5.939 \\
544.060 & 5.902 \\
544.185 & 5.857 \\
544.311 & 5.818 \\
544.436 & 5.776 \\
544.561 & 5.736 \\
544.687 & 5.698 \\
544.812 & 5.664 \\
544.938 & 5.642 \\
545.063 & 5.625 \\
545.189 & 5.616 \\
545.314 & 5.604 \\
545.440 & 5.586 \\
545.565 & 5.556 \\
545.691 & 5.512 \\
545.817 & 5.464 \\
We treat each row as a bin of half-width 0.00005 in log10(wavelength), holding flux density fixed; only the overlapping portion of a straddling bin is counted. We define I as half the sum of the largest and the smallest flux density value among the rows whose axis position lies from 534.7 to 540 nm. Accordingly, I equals 5.5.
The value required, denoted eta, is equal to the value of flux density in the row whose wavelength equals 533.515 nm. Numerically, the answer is 5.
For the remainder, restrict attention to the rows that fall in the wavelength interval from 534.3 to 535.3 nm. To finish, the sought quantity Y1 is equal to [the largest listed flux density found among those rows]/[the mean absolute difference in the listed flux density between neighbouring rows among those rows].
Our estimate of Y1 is 224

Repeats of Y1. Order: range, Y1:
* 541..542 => 357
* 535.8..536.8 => 126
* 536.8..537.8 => 1063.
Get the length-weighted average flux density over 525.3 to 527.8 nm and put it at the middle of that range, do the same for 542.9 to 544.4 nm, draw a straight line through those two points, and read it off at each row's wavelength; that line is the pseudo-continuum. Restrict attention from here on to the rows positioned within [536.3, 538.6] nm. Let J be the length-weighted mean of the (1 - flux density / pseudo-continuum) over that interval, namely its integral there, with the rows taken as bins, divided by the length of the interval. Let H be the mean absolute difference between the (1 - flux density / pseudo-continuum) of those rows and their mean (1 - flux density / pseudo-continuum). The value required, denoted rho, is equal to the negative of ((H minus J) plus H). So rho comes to 0.000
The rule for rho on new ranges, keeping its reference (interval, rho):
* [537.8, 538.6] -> -0.005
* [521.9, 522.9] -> 0.004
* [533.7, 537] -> 0.010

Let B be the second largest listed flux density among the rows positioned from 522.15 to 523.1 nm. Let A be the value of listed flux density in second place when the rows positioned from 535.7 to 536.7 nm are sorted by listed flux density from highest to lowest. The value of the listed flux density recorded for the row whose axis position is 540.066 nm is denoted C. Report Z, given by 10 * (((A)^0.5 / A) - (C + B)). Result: -103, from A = 5.497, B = 4.782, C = 5.97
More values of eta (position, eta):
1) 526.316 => 5.137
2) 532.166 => 5.156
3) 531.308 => 4.899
